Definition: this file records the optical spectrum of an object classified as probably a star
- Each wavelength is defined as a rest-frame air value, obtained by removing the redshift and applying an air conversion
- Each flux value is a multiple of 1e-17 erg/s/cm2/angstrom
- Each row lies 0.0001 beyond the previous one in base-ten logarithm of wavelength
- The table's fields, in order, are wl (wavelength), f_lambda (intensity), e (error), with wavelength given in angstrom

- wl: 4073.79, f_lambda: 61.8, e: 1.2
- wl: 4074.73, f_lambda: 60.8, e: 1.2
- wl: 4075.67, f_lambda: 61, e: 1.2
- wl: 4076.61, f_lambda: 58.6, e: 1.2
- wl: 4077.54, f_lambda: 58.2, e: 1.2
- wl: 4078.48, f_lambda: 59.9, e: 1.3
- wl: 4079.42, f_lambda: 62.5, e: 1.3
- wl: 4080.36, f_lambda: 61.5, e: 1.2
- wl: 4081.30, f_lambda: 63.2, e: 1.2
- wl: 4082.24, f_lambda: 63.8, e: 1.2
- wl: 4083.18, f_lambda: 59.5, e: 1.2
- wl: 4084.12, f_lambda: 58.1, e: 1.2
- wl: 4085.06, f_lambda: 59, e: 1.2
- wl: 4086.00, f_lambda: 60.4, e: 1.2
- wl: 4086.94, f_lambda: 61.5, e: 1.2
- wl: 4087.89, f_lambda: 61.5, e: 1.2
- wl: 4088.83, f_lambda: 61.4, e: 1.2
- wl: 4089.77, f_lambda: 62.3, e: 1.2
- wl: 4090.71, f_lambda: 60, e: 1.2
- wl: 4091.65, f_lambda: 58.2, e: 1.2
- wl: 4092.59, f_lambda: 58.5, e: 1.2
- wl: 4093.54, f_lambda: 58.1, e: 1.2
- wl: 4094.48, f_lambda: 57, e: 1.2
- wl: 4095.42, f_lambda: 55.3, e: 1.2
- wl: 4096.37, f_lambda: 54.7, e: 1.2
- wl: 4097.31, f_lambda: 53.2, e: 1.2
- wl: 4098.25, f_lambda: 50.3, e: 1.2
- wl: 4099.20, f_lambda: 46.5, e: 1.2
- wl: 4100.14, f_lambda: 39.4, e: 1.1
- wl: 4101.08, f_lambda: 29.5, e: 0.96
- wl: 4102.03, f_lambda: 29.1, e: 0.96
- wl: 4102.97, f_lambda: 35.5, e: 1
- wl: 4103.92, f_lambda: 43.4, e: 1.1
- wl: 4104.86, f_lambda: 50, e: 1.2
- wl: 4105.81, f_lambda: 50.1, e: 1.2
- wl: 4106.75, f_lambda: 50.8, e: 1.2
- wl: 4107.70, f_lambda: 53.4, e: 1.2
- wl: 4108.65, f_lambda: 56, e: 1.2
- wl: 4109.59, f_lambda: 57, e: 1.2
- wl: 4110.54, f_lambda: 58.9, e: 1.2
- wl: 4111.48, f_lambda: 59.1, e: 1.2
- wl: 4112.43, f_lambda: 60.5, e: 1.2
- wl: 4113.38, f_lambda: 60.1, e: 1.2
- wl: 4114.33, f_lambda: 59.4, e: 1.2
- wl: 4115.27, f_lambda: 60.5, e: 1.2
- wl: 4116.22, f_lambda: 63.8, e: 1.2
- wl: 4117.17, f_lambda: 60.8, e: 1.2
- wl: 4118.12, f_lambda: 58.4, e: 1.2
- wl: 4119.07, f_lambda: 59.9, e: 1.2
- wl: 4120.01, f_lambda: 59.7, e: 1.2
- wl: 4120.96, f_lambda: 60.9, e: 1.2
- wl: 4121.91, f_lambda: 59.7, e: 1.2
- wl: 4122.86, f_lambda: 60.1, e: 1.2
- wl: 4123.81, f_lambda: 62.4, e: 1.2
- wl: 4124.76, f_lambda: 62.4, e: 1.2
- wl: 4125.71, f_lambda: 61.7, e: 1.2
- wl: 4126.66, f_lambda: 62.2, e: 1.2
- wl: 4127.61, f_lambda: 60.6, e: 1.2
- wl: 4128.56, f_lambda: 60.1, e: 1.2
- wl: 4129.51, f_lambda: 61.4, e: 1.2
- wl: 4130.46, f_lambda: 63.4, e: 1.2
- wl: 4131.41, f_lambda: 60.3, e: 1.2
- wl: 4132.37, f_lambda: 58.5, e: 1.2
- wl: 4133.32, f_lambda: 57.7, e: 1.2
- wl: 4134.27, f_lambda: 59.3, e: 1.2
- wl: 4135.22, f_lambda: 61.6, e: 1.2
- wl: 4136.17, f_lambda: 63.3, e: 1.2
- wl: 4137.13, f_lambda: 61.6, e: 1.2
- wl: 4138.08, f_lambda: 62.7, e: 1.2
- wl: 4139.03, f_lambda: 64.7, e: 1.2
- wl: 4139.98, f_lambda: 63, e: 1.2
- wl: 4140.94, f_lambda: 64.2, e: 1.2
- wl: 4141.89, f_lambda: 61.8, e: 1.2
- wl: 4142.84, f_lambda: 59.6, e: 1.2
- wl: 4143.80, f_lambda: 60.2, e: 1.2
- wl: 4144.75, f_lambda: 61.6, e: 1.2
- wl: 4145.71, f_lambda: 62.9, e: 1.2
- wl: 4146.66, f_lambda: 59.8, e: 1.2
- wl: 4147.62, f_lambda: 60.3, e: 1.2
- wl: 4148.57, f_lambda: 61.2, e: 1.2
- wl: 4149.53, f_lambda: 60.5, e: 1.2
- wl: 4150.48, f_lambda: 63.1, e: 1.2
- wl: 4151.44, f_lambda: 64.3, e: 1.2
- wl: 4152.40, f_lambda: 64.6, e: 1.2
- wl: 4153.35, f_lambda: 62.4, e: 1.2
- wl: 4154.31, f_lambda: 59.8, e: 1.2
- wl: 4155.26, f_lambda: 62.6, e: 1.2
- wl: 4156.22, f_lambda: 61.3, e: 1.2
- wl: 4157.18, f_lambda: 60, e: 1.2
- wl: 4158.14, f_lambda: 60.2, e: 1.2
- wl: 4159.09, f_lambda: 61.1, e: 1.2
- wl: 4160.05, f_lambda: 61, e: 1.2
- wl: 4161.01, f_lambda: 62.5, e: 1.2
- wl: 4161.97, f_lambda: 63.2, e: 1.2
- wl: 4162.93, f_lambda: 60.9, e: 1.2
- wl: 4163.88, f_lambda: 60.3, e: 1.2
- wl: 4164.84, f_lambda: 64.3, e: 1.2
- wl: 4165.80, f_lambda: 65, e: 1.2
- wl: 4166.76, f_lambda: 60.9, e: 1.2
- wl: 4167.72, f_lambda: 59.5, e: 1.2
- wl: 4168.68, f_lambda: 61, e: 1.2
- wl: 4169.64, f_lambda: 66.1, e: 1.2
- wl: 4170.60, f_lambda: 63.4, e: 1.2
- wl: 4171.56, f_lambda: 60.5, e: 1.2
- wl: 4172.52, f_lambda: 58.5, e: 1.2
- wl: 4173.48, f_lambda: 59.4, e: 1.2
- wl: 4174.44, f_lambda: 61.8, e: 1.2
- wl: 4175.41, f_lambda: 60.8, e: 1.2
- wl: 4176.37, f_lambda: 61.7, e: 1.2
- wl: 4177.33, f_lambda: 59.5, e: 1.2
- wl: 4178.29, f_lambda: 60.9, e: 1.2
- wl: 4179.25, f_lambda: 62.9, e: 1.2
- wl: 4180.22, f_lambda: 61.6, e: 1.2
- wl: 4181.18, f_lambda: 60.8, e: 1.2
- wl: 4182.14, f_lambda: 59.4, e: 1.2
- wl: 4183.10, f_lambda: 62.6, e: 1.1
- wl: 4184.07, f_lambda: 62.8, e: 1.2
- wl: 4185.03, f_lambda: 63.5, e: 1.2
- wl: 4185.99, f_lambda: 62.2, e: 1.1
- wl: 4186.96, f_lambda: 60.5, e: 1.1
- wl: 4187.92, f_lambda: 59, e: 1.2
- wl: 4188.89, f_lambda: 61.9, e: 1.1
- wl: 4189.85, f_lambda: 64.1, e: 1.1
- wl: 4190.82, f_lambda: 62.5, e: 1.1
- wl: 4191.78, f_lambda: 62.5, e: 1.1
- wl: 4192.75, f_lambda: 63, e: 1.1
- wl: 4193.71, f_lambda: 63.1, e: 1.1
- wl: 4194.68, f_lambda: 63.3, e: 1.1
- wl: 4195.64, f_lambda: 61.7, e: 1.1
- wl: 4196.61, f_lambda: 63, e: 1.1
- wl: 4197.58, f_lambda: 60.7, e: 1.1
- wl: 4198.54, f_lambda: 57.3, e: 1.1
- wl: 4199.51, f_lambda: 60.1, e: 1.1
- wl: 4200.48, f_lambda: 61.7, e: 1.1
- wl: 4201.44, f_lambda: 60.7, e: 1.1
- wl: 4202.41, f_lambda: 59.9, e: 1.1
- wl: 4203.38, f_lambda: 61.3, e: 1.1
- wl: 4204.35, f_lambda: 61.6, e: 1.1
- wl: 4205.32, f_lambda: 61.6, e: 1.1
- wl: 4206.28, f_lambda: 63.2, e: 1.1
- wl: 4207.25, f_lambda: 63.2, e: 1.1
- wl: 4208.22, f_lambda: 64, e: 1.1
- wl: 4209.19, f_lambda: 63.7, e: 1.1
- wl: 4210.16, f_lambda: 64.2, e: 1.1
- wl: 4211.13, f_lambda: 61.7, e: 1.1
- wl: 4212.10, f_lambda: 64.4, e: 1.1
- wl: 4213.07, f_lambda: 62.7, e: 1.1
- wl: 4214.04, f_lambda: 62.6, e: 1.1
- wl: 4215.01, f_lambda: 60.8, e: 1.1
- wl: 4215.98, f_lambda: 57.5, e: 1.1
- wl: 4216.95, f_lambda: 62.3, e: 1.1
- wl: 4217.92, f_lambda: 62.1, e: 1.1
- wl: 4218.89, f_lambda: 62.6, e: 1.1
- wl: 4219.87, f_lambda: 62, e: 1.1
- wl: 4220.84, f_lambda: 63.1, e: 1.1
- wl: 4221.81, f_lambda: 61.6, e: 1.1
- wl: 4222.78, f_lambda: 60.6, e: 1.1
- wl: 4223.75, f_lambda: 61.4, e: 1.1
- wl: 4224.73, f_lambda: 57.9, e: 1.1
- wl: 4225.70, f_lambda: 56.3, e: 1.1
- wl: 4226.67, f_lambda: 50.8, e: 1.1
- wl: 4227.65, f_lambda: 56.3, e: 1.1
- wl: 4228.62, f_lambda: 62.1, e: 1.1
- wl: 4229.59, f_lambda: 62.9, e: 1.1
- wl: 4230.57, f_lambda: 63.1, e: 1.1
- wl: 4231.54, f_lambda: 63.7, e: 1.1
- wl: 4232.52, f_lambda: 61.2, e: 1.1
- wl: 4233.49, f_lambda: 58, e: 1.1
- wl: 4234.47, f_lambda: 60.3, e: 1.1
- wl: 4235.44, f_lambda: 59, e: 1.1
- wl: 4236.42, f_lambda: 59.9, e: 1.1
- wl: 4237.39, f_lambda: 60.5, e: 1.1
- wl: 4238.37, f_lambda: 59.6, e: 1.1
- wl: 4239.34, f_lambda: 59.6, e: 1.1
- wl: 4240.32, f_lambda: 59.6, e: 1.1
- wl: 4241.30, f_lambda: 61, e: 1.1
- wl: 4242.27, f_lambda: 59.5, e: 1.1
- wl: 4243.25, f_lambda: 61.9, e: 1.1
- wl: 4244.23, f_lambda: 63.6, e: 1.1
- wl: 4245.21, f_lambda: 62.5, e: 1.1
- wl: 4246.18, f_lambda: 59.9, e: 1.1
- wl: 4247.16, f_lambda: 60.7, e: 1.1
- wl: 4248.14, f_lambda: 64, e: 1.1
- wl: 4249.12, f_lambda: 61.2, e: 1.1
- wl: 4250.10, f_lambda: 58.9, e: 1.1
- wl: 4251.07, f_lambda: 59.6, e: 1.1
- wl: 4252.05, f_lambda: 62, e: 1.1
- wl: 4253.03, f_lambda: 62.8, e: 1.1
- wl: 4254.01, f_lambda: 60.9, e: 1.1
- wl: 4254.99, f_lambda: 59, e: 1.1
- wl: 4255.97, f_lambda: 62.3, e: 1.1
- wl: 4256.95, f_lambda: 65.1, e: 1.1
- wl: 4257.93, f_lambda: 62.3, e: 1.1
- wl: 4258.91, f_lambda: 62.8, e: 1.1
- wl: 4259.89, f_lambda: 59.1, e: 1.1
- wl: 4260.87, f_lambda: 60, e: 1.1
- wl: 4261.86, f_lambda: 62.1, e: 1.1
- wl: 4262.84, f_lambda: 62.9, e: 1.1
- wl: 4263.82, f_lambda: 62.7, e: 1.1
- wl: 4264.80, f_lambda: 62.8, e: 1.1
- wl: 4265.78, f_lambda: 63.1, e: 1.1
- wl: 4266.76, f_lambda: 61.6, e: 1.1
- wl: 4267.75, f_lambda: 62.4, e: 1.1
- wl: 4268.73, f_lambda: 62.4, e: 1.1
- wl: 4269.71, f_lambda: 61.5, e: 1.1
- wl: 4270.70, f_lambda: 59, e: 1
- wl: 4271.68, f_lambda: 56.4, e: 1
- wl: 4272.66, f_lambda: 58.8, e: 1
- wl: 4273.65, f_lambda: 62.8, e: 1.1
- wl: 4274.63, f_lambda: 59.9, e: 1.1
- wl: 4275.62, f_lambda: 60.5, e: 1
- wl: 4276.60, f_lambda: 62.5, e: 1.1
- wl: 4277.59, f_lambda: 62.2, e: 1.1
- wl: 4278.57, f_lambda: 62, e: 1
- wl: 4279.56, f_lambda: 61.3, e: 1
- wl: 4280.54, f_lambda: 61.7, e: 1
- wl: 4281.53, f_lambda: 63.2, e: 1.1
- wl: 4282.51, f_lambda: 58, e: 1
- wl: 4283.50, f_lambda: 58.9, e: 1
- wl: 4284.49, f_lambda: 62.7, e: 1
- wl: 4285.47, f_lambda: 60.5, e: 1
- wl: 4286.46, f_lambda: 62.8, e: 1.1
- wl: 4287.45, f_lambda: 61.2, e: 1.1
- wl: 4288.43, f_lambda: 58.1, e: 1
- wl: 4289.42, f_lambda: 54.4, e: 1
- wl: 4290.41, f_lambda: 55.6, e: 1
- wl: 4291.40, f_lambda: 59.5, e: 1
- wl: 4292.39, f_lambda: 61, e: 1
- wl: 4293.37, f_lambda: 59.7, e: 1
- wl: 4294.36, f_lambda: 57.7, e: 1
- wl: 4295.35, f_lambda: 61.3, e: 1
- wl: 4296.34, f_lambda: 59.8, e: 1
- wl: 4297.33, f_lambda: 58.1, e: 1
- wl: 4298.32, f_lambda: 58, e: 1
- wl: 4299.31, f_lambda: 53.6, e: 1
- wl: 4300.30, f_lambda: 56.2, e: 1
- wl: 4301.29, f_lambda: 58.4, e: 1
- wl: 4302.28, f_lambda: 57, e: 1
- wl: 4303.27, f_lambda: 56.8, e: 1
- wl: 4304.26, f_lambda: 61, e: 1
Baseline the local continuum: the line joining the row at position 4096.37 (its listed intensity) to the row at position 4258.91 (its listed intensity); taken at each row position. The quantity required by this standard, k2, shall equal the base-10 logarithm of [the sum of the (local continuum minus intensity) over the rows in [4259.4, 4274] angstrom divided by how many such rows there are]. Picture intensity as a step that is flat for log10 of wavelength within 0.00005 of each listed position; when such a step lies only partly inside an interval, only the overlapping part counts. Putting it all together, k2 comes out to 0.30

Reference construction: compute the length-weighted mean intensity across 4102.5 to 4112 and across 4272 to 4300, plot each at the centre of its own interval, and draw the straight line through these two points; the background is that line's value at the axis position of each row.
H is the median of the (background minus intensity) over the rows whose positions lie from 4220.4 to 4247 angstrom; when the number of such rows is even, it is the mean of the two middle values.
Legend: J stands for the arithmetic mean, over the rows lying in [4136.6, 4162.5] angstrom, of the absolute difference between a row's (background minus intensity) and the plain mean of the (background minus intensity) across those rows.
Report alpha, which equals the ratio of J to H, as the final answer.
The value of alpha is -0.47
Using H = -3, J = 1.4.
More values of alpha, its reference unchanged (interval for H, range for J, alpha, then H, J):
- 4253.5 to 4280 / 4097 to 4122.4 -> -2.66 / -3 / 7.4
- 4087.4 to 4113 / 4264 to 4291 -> -0.47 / -4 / 2.1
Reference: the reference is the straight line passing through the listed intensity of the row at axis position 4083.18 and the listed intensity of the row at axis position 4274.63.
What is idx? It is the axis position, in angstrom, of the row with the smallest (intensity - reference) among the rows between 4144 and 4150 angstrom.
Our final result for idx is 4146.66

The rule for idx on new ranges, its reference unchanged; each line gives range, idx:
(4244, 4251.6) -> 4250.10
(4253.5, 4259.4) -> 4254.99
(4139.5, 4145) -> 4142.84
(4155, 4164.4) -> 4157.18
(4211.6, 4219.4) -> 4215.98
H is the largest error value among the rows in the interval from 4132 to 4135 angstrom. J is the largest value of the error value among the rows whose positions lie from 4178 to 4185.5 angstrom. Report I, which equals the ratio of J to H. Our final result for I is 1.00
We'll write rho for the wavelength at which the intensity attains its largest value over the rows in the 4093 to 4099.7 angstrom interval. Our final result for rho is 4093.54 angstrom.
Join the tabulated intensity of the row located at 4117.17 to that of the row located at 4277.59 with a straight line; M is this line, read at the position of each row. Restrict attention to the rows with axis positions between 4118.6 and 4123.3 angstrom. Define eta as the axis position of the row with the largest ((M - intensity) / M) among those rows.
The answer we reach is 4121.91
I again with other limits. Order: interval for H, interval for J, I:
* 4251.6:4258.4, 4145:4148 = 1.09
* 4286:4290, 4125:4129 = 1.09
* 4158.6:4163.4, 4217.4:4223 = 0.92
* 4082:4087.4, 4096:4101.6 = 1.00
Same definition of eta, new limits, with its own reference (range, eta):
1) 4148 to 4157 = 4154.31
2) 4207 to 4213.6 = 4211.13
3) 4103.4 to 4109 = 4103.92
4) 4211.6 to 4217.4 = 4215.98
